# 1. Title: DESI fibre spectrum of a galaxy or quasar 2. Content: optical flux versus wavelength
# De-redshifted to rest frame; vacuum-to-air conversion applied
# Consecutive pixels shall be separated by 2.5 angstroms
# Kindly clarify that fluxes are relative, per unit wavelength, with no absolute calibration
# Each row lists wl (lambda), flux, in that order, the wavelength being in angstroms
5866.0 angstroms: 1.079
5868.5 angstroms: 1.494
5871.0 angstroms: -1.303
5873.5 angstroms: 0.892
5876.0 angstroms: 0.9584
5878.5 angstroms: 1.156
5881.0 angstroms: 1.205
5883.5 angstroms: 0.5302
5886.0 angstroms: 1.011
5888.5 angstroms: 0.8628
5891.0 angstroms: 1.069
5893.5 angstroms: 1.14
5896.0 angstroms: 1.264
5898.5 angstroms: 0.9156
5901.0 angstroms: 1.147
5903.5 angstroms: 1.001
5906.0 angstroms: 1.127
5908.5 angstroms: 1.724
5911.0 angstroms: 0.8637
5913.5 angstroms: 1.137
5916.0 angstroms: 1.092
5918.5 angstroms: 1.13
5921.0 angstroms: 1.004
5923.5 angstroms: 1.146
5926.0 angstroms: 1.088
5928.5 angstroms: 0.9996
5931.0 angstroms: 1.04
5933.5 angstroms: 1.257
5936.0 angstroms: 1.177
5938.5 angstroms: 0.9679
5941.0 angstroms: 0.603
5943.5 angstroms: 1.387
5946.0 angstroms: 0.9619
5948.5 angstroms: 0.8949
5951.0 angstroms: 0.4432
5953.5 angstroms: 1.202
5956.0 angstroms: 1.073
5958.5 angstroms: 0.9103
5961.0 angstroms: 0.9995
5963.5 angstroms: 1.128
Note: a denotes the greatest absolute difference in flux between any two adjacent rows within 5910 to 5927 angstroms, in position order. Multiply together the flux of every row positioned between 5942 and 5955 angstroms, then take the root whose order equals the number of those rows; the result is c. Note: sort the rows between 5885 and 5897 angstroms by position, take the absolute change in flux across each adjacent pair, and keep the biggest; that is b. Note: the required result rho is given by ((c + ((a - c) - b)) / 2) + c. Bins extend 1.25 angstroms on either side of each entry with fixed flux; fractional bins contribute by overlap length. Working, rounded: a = 0.27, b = 0.21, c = 0.91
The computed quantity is 0.95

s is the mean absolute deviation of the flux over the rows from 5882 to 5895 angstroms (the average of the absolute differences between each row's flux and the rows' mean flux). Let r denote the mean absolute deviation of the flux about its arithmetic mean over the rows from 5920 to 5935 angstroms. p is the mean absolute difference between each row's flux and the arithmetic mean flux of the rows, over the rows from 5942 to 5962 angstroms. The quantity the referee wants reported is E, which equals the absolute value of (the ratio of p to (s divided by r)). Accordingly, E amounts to 0.08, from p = 0.181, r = 0.075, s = 0.181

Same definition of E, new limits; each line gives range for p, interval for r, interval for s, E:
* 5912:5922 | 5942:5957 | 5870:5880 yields 0.01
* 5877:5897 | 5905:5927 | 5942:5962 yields 0.12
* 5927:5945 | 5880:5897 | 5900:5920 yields 0.23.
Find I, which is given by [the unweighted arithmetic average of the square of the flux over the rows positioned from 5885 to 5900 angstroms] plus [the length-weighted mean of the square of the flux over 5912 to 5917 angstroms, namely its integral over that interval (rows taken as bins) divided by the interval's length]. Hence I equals 2.328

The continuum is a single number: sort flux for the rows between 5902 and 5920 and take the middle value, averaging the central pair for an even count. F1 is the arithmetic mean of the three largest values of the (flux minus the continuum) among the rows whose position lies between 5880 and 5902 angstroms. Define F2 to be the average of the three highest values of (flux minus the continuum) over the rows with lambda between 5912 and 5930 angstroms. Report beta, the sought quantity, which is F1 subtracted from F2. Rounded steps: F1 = 0.08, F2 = 0.01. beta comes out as -0.07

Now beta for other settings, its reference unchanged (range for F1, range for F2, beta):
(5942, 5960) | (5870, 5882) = -0.11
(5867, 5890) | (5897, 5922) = 0.05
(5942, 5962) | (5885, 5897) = -0.06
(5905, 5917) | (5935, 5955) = -0.07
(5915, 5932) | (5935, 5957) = 0.13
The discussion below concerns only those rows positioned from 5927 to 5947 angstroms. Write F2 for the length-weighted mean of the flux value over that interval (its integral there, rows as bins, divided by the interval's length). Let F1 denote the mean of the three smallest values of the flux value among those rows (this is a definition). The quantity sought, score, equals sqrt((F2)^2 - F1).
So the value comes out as 0.51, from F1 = 0.84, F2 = 1.05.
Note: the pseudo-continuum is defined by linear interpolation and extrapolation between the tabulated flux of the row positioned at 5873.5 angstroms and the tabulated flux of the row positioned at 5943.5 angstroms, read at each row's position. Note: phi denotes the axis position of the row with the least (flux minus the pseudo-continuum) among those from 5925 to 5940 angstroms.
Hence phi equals 5938.5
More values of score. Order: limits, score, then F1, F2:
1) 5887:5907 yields 0.45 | 0.93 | 1.06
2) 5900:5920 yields 0.58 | 0.99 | 1.15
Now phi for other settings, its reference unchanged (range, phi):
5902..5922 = 5911.0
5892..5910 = 5898.5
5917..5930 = 5928.5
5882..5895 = 5883.5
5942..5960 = 5951.0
